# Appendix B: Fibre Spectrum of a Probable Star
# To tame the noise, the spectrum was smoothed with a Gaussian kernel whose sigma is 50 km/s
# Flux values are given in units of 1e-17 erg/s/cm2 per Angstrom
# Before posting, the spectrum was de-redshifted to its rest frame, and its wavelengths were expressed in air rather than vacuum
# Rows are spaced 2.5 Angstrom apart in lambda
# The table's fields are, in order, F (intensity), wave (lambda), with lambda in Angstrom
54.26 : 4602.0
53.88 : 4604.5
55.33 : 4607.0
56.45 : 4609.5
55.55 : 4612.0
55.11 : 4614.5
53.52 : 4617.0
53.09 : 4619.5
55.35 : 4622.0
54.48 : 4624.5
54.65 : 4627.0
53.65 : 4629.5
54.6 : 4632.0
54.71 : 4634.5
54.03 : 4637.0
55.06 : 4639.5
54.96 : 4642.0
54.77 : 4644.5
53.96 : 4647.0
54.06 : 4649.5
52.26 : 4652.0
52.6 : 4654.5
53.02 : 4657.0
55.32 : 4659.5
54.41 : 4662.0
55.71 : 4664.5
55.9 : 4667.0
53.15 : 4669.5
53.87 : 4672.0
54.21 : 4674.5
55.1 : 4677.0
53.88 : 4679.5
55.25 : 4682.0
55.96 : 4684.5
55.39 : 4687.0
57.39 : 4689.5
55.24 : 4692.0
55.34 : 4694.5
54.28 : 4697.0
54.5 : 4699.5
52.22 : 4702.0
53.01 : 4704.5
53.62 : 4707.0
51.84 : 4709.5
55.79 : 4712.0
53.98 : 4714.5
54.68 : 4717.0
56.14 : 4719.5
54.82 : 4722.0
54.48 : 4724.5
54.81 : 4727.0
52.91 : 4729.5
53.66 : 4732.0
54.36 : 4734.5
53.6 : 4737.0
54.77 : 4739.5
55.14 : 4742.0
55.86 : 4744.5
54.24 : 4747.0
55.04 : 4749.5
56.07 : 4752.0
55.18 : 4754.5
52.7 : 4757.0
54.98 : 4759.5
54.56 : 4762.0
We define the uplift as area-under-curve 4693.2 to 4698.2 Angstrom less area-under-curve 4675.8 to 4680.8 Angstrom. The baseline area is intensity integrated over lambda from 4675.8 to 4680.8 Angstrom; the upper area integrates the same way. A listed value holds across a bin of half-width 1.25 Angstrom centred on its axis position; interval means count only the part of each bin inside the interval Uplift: 1.6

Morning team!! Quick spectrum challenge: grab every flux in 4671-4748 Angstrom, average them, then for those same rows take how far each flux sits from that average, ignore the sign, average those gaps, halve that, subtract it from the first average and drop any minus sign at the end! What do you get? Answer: 54.1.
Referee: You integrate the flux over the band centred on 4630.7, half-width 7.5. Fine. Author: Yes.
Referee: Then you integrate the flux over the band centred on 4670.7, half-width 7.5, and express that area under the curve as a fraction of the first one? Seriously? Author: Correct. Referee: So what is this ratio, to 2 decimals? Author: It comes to 1.01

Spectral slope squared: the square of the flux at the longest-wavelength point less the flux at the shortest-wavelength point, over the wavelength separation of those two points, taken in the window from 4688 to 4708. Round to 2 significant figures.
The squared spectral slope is 0.046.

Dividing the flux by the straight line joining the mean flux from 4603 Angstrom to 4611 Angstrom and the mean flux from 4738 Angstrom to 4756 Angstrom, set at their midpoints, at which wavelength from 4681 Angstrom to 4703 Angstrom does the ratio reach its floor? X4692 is 4702.0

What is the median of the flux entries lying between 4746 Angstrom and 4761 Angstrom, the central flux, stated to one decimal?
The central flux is 55.0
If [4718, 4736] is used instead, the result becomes 54.5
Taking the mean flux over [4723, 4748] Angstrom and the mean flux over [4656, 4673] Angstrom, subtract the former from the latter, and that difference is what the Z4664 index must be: 0.1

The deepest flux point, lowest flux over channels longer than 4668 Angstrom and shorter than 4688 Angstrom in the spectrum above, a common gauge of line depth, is 53.15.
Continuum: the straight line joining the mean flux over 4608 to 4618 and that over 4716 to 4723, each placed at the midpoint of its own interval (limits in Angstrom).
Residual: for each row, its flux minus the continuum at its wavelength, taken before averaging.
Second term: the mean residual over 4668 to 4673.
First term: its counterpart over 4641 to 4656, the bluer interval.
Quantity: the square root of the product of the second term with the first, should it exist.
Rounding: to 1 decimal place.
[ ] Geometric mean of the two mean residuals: 1.5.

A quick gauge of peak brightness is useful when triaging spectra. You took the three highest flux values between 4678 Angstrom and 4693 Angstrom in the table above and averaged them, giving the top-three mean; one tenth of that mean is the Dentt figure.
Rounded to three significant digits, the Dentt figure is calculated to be 5.62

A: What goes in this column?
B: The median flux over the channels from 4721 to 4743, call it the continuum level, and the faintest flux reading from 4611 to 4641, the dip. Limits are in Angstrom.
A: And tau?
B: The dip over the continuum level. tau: 0.974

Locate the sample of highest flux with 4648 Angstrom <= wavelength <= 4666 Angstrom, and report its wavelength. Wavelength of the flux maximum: 4664.5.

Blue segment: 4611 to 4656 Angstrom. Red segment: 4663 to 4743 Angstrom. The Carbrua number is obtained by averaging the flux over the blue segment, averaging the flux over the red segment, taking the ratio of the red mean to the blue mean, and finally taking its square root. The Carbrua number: 1.003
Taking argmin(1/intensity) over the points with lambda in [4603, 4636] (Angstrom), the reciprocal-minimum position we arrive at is 4609.5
